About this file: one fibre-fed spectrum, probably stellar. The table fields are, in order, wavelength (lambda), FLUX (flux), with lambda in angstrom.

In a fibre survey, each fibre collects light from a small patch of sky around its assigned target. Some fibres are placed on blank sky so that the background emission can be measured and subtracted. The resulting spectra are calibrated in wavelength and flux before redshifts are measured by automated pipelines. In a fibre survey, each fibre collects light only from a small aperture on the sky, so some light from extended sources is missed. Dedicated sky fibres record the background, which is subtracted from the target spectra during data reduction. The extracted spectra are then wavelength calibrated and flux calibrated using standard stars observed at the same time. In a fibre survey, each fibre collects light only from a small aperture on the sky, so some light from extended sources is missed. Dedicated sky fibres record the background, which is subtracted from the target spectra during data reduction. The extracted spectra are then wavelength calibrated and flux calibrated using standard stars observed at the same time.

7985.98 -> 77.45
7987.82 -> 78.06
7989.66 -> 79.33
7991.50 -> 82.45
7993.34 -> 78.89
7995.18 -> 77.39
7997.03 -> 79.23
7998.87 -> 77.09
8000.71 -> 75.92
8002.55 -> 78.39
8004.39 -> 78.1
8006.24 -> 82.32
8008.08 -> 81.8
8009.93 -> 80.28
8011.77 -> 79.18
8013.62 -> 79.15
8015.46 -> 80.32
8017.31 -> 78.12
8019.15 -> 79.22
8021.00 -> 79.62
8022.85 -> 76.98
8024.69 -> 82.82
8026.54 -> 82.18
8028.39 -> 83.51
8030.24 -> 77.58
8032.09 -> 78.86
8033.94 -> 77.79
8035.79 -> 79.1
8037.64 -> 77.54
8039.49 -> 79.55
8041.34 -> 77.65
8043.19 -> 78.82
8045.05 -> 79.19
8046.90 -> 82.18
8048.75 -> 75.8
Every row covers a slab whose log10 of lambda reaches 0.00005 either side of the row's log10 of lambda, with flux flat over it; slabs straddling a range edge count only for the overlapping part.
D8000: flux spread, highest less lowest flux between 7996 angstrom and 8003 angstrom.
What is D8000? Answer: 3.3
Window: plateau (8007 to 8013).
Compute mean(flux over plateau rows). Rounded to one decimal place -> 80.4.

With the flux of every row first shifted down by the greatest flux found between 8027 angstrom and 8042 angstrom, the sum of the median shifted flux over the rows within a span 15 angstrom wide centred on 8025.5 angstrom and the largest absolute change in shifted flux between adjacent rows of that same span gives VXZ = 1.8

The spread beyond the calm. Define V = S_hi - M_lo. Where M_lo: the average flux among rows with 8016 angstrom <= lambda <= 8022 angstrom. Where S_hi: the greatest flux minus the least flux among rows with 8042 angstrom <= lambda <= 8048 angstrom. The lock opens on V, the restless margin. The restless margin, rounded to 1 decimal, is -75.6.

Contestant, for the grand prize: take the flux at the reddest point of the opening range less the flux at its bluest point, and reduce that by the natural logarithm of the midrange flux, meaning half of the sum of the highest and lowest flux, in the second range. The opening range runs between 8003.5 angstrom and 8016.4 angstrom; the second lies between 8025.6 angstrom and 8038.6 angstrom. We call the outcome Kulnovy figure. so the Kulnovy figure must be -2.2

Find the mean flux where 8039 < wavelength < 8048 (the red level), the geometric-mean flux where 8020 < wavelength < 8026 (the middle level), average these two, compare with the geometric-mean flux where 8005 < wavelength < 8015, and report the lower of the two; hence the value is 79.6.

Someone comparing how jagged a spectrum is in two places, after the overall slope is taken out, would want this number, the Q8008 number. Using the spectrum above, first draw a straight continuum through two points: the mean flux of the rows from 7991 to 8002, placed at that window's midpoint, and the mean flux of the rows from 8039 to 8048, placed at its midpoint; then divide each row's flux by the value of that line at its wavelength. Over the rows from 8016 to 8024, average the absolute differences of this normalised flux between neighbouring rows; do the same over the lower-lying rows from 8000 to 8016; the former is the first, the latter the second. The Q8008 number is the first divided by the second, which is 1.0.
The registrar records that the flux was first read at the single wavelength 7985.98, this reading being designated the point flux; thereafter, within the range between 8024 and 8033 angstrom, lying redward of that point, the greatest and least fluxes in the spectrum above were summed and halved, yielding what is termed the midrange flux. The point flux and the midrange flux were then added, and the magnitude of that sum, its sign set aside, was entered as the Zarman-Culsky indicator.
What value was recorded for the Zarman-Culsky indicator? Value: 158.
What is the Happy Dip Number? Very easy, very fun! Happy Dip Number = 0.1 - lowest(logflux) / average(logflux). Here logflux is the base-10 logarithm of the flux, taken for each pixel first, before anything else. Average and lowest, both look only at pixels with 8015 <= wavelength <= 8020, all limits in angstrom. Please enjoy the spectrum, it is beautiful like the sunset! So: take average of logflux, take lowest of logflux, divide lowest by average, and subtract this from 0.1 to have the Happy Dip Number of -0.897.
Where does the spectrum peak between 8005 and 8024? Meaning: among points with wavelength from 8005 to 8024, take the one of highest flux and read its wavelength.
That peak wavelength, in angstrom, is 8006.24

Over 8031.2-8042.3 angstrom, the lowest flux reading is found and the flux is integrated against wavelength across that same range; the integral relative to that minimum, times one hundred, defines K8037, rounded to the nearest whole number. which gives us 1123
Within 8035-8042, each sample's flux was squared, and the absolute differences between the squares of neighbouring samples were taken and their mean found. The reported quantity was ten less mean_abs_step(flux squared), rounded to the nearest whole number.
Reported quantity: -276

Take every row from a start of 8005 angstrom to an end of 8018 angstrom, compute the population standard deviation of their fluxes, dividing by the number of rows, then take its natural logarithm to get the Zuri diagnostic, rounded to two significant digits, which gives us 0.33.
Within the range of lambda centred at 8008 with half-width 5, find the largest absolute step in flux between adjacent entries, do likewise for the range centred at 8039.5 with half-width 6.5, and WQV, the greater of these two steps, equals 4.2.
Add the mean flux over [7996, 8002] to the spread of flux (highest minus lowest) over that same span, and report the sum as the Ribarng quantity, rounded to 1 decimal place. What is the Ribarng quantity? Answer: 80.7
